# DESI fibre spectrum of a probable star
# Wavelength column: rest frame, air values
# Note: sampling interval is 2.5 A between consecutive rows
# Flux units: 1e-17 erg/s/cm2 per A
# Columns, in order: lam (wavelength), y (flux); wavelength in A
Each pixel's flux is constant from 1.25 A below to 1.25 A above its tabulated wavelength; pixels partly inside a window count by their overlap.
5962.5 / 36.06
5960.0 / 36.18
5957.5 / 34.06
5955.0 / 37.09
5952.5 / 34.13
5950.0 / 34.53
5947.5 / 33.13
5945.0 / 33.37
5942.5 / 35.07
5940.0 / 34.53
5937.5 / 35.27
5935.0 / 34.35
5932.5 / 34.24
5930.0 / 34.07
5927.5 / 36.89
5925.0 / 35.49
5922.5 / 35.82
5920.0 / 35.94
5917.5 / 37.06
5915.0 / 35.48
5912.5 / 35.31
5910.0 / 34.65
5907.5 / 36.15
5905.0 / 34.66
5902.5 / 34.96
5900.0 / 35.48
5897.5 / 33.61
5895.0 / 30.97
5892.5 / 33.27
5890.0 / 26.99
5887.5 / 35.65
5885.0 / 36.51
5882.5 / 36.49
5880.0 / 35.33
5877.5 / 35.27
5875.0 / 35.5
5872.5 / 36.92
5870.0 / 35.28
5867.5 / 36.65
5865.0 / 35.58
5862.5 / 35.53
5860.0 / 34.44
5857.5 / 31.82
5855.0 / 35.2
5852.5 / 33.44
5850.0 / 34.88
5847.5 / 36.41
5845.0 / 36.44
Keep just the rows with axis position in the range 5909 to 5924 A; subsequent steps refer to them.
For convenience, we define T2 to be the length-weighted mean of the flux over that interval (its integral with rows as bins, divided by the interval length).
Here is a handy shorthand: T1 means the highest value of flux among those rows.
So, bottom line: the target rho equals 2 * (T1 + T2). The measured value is 146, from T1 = 37.06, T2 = 35.7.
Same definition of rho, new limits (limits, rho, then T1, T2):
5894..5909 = 141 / 36.15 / 34.4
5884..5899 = 139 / 36.51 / 32.8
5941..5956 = 143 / 37.09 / 34.5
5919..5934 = 145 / 36.89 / 35.4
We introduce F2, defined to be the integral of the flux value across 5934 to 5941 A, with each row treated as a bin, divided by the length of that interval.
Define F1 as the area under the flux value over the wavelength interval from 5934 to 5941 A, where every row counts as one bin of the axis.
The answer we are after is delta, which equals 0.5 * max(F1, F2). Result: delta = 122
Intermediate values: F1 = 243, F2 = 34.7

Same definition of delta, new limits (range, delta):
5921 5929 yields 144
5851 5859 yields 134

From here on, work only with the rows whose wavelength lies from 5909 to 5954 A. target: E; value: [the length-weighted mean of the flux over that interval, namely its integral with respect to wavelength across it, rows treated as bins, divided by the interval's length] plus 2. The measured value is 37.0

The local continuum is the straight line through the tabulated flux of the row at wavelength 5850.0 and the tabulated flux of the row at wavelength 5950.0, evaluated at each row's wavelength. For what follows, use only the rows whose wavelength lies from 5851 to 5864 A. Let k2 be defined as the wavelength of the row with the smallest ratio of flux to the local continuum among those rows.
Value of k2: 5857.5 A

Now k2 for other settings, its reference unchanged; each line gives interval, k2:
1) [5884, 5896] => 5890.0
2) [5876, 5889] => 5877.5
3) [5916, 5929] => 5925.0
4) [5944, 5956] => 5947.5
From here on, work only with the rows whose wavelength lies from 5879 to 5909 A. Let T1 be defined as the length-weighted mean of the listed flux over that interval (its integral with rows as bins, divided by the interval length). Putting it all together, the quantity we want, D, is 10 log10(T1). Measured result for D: 15.3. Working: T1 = 34.2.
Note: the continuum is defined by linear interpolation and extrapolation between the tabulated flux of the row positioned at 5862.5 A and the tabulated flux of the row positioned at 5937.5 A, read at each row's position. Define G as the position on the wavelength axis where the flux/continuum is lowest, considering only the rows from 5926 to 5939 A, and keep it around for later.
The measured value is 5930.0 A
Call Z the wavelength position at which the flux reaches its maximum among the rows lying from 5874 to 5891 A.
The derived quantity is 5885.0 A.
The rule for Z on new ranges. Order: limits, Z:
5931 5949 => 5937.5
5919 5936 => 5927.5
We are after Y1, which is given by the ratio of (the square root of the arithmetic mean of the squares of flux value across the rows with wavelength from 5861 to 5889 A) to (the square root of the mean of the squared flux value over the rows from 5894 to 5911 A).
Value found 1.04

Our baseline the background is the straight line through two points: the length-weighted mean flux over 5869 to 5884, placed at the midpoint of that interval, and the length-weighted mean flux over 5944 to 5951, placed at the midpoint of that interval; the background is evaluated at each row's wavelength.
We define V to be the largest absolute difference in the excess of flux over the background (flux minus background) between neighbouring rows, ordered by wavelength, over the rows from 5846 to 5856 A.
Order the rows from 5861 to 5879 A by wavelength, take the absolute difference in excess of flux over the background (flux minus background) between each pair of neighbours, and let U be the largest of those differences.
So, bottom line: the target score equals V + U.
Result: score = 3.6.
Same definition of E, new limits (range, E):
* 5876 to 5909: 36.3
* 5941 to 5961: 36.7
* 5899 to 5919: 37.5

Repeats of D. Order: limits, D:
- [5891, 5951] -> 15.4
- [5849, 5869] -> 15.4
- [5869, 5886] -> 15.6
